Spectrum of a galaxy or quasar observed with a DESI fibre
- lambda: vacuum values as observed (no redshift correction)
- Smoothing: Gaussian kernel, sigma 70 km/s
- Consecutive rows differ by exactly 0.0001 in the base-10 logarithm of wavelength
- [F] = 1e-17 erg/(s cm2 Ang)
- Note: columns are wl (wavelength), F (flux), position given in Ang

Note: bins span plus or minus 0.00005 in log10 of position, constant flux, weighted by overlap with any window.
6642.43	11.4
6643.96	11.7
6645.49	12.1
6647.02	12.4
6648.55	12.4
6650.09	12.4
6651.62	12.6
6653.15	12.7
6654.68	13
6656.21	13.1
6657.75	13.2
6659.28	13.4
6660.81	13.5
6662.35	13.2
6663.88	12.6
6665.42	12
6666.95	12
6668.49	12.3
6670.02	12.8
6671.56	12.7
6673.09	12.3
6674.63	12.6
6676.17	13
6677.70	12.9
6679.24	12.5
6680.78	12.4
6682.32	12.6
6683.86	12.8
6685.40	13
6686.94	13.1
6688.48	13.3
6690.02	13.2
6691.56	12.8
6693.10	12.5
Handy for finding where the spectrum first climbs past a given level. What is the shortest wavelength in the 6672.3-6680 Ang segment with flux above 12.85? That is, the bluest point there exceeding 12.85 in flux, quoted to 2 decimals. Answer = 6676.17 Ang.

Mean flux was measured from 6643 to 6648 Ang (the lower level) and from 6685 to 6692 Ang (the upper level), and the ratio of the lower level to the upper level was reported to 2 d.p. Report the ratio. 0.92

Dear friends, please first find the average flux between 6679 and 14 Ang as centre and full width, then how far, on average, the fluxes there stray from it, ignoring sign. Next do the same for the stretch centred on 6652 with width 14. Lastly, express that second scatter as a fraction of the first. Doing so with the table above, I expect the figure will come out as 1.39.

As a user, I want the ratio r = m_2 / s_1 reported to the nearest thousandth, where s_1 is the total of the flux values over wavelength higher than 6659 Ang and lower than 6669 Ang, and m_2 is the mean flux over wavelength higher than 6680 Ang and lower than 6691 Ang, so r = 0.145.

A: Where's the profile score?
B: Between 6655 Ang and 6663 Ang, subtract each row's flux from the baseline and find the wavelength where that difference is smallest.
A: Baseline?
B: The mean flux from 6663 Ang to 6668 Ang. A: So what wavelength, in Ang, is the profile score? 6660.81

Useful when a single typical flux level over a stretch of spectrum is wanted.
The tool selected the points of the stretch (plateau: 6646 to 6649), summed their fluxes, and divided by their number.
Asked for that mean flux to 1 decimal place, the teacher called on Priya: 12.4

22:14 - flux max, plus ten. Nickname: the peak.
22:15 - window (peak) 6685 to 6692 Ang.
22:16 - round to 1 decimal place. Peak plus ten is 23.3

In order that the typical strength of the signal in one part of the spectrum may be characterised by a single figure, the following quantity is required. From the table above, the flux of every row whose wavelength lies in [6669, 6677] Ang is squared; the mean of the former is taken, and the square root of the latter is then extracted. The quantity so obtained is 12.7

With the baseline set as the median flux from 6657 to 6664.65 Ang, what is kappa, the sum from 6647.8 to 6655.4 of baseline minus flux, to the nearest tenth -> 2.9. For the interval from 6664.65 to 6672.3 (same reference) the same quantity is 4.2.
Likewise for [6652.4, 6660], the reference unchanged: 0.6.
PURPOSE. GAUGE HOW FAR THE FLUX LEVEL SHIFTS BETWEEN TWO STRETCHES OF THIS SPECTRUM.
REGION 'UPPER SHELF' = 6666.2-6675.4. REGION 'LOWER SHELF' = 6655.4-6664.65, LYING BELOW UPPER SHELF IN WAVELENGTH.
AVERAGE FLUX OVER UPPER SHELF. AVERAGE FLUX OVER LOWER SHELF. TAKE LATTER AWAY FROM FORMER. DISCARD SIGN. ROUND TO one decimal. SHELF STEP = 0.7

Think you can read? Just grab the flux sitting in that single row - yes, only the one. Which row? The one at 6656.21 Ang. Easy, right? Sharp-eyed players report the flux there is 13.1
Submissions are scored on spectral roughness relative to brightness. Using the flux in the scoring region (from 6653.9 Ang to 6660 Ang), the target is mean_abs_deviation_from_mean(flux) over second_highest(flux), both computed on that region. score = 0.009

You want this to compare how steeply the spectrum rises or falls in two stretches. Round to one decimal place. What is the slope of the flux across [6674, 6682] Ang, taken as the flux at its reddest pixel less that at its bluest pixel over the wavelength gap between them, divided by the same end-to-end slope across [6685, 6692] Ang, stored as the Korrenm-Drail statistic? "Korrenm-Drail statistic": 1.0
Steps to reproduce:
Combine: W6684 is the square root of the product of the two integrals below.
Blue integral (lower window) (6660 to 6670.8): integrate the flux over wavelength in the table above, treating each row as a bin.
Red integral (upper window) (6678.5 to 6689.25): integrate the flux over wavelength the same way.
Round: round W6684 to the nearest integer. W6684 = 137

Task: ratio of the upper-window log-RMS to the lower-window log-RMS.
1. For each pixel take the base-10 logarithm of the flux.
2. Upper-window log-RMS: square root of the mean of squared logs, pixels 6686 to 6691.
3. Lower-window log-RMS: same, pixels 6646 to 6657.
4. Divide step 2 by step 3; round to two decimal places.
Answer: 1.02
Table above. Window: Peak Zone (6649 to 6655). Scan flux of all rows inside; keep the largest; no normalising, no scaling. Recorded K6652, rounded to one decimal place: 13.0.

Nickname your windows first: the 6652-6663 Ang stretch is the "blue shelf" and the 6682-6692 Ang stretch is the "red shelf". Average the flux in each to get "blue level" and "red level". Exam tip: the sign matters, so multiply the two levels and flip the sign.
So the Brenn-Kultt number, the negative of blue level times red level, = -171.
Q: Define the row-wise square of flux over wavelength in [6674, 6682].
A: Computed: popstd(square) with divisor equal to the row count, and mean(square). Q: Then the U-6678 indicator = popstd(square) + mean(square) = 167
